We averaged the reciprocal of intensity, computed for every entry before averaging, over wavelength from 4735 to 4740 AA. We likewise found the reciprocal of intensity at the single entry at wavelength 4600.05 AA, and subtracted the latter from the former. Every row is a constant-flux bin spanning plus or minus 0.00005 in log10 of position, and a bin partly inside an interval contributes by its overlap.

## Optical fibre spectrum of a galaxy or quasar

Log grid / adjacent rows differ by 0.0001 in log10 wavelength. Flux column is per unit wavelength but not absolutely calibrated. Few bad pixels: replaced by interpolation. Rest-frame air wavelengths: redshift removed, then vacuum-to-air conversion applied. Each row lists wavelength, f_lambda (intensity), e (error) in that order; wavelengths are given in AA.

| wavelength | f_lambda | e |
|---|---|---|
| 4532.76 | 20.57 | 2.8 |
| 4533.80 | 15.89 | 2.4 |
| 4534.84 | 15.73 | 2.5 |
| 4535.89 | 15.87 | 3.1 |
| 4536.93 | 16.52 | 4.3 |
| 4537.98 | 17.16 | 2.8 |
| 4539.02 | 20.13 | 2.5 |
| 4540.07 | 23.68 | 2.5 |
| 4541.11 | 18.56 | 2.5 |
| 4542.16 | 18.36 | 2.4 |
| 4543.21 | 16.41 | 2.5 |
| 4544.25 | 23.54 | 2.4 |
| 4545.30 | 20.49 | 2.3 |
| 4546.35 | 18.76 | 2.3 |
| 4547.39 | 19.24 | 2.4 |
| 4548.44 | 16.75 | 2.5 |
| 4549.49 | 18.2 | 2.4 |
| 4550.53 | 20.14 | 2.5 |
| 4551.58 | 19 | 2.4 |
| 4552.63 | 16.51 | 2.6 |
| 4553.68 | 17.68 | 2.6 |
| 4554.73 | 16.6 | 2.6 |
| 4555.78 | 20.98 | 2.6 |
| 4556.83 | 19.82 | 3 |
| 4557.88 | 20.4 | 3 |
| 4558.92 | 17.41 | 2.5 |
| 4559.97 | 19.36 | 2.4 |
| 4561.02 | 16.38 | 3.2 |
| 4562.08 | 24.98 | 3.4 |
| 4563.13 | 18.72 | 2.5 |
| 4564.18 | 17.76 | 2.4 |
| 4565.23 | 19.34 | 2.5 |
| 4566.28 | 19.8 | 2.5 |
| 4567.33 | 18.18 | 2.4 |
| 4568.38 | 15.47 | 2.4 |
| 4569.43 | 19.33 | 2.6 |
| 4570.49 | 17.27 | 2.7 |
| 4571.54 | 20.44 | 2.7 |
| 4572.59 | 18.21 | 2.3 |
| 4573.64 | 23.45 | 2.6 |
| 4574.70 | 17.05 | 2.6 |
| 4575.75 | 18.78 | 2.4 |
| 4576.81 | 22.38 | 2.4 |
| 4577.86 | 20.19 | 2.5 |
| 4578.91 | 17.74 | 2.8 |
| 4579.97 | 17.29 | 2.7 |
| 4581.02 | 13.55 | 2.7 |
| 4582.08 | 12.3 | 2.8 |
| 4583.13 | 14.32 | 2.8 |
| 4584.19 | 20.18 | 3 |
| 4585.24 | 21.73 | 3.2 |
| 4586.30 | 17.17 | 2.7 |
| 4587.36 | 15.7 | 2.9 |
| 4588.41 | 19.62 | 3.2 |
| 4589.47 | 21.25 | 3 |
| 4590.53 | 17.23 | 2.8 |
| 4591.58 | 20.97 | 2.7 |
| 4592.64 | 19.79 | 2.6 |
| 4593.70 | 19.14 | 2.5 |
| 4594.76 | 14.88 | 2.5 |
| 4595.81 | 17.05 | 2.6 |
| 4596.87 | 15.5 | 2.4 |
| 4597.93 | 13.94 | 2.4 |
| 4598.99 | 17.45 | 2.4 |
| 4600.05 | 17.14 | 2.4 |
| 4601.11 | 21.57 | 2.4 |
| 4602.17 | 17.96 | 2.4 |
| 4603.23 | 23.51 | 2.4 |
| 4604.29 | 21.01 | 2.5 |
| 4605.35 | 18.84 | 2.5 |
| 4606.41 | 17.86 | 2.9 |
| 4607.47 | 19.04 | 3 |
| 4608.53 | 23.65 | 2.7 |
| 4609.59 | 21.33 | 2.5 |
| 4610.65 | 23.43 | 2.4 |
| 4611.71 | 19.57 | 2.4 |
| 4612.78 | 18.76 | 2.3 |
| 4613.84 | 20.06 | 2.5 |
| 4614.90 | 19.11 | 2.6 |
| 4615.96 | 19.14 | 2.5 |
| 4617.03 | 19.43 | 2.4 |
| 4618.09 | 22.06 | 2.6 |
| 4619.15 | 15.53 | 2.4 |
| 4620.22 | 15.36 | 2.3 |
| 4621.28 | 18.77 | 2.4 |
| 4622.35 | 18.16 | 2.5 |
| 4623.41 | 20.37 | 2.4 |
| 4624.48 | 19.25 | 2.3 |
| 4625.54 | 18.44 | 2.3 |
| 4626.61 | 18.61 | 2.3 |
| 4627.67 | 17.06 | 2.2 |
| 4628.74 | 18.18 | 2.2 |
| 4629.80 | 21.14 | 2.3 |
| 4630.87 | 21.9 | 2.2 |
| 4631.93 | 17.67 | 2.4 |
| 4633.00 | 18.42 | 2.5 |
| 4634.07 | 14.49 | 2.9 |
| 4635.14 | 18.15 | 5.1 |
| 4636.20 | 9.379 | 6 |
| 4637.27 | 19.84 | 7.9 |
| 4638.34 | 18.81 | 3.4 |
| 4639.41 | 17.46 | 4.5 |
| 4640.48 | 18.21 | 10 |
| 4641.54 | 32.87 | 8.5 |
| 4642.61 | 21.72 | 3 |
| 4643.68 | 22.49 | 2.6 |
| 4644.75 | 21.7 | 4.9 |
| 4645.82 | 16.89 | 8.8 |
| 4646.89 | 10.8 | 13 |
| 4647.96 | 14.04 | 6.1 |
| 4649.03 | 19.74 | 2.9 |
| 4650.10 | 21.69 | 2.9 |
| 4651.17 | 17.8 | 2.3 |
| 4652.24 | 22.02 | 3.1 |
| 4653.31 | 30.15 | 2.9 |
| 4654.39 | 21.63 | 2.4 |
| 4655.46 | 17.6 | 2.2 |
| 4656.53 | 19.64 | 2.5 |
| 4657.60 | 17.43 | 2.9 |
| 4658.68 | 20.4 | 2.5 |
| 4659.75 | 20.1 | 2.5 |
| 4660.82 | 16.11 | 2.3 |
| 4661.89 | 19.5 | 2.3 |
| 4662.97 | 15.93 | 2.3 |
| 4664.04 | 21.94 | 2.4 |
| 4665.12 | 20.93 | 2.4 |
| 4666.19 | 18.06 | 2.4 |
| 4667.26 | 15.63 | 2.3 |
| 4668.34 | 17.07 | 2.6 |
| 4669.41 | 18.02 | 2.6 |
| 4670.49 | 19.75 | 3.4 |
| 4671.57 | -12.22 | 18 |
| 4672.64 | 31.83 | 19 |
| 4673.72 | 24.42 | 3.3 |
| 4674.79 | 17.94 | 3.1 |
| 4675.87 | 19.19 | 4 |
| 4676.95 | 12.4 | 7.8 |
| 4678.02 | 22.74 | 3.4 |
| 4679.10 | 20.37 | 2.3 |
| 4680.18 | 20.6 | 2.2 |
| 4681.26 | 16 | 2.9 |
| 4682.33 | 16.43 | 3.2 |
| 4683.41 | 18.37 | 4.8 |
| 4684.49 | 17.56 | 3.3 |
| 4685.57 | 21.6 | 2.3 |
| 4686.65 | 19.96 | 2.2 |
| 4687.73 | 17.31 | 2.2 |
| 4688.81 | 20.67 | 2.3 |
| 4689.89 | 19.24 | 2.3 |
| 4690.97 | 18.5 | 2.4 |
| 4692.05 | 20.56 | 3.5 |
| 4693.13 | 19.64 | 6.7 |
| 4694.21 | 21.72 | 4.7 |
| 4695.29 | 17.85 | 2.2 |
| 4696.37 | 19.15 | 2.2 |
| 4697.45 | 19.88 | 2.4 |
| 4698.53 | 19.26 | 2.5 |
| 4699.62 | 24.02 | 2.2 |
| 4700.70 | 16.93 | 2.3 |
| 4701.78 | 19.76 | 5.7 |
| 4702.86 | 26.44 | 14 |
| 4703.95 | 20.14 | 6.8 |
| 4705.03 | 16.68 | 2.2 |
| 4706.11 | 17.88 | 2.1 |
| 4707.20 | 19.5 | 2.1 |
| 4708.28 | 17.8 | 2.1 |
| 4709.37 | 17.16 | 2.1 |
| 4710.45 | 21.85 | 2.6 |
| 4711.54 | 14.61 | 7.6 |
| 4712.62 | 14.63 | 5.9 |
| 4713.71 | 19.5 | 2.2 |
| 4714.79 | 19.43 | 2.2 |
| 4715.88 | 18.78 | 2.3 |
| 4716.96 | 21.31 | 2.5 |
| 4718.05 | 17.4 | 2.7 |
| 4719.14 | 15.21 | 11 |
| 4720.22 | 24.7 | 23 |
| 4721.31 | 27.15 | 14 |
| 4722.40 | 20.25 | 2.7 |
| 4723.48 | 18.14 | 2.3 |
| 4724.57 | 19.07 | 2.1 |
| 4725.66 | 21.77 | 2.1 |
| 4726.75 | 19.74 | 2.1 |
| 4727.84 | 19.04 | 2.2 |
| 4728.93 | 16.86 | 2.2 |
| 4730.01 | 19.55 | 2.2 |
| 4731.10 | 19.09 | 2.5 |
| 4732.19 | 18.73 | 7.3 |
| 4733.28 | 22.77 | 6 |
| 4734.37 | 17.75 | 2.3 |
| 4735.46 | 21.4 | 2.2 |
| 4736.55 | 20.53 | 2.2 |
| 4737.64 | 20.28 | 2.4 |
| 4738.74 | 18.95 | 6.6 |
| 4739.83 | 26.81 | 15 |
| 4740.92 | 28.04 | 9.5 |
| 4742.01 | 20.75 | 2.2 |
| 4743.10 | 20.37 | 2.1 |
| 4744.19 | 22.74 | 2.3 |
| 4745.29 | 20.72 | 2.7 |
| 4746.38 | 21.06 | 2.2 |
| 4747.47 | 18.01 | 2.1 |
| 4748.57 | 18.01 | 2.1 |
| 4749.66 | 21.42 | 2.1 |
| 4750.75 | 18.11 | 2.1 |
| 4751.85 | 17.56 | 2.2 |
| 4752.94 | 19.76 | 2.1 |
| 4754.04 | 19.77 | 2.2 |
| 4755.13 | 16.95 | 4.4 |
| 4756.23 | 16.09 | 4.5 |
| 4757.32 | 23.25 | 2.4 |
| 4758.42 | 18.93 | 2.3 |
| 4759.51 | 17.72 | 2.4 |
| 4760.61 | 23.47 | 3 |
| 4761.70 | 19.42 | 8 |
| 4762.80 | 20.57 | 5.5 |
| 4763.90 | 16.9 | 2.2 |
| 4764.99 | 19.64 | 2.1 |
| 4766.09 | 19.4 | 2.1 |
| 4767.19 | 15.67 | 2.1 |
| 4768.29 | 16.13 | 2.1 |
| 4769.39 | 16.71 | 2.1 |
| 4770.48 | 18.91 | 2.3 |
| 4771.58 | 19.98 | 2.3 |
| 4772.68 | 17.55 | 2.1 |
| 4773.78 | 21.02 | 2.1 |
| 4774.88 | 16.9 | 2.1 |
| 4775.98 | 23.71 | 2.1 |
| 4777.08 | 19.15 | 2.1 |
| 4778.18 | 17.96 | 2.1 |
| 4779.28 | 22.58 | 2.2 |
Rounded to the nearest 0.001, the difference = -0.011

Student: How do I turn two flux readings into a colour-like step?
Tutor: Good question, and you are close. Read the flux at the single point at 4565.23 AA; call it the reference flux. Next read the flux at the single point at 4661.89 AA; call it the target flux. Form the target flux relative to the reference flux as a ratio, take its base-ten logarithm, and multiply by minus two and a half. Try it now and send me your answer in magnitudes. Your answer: -0.01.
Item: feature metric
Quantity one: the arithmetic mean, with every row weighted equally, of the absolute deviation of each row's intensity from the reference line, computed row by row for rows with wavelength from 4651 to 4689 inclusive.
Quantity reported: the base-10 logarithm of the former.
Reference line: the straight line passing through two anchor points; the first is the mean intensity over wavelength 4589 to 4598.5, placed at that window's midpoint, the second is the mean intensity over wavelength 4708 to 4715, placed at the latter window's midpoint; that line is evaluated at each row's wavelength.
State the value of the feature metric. 0.55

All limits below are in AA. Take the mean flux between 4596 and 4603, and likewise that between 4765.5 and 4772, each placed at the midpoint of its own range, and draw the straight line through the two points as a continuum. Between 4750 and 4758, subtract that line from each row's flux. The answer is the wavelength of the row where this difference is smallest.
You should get 4756.23 AA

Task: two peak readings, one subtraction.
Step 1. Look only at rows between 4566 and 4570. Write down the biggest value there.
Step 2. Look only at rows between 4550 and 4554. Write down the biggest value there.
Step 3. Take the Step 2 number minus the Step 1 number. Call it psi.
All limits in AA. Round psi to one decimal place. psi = 0.3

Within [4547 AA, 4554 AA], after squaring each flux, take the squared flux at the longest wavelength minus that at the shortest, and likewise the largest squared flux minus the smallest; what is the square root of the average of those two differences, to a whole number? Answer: 6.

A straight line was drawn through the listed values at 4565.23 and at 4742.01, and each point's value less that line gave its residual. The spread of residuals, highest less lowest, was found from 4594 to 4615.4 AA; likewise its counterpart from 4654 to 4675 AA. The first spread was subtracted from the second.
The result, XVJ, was 34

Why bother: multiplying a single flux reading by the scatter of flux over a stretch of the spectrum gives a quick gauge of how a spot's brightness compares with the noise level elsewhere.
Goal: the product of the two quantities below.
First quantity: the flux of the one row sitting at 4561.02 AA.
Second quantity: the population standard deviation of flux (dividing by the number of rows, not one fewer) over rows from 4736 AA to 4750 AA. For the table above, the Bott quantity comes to 47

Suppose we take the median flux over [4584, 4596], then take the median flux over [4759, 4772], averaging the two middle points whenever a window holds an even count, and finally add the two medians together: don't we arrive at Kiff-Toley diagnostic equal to 38.5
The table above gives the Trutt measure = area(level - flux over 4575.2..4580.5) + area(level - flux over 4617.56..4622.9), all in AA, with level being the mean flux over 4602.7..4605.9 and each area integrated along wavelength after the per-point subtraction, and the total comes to 26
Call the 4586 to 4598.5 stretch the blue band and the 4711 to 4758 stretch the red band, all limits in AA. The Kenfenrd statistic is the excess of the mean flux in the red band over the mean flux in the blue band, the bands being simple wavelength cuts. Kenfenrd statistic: 2.2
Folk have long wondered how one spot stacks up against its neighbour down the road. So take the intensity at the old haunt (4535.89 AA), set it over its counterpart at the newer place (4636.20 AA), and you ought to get 1.7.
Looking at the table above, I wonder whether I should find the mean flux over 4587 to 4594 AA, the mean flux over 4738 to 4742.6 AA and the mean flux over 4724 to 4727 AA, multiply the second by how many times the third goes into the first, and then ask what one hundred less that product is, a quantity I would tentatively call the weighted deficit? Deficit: 78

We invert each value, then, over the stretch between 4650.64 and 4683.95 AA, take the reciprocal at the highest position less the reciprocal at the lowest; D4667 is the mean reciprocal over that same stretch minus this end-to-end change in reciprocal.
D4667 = 0.050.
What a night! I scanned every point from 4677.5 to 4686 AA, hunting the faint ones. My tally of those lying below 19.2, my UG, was 4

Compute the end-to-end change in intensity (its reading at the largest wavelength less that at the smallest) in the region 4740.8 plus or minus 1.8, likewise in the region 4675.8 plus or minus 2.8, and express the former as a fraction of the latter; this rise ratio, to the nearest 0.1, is 3.6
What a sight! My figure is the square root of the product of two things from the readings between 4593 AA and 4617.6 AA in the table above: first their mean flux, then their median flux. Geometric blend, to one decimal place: 19.1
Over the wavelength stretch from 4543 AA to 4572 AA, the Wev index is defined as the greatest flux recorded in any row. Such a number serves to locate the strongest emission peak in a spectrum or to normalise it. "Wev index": 24.98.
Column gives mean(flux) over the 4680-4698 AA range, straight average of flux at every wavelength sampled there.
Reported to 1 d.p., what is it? 19.1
